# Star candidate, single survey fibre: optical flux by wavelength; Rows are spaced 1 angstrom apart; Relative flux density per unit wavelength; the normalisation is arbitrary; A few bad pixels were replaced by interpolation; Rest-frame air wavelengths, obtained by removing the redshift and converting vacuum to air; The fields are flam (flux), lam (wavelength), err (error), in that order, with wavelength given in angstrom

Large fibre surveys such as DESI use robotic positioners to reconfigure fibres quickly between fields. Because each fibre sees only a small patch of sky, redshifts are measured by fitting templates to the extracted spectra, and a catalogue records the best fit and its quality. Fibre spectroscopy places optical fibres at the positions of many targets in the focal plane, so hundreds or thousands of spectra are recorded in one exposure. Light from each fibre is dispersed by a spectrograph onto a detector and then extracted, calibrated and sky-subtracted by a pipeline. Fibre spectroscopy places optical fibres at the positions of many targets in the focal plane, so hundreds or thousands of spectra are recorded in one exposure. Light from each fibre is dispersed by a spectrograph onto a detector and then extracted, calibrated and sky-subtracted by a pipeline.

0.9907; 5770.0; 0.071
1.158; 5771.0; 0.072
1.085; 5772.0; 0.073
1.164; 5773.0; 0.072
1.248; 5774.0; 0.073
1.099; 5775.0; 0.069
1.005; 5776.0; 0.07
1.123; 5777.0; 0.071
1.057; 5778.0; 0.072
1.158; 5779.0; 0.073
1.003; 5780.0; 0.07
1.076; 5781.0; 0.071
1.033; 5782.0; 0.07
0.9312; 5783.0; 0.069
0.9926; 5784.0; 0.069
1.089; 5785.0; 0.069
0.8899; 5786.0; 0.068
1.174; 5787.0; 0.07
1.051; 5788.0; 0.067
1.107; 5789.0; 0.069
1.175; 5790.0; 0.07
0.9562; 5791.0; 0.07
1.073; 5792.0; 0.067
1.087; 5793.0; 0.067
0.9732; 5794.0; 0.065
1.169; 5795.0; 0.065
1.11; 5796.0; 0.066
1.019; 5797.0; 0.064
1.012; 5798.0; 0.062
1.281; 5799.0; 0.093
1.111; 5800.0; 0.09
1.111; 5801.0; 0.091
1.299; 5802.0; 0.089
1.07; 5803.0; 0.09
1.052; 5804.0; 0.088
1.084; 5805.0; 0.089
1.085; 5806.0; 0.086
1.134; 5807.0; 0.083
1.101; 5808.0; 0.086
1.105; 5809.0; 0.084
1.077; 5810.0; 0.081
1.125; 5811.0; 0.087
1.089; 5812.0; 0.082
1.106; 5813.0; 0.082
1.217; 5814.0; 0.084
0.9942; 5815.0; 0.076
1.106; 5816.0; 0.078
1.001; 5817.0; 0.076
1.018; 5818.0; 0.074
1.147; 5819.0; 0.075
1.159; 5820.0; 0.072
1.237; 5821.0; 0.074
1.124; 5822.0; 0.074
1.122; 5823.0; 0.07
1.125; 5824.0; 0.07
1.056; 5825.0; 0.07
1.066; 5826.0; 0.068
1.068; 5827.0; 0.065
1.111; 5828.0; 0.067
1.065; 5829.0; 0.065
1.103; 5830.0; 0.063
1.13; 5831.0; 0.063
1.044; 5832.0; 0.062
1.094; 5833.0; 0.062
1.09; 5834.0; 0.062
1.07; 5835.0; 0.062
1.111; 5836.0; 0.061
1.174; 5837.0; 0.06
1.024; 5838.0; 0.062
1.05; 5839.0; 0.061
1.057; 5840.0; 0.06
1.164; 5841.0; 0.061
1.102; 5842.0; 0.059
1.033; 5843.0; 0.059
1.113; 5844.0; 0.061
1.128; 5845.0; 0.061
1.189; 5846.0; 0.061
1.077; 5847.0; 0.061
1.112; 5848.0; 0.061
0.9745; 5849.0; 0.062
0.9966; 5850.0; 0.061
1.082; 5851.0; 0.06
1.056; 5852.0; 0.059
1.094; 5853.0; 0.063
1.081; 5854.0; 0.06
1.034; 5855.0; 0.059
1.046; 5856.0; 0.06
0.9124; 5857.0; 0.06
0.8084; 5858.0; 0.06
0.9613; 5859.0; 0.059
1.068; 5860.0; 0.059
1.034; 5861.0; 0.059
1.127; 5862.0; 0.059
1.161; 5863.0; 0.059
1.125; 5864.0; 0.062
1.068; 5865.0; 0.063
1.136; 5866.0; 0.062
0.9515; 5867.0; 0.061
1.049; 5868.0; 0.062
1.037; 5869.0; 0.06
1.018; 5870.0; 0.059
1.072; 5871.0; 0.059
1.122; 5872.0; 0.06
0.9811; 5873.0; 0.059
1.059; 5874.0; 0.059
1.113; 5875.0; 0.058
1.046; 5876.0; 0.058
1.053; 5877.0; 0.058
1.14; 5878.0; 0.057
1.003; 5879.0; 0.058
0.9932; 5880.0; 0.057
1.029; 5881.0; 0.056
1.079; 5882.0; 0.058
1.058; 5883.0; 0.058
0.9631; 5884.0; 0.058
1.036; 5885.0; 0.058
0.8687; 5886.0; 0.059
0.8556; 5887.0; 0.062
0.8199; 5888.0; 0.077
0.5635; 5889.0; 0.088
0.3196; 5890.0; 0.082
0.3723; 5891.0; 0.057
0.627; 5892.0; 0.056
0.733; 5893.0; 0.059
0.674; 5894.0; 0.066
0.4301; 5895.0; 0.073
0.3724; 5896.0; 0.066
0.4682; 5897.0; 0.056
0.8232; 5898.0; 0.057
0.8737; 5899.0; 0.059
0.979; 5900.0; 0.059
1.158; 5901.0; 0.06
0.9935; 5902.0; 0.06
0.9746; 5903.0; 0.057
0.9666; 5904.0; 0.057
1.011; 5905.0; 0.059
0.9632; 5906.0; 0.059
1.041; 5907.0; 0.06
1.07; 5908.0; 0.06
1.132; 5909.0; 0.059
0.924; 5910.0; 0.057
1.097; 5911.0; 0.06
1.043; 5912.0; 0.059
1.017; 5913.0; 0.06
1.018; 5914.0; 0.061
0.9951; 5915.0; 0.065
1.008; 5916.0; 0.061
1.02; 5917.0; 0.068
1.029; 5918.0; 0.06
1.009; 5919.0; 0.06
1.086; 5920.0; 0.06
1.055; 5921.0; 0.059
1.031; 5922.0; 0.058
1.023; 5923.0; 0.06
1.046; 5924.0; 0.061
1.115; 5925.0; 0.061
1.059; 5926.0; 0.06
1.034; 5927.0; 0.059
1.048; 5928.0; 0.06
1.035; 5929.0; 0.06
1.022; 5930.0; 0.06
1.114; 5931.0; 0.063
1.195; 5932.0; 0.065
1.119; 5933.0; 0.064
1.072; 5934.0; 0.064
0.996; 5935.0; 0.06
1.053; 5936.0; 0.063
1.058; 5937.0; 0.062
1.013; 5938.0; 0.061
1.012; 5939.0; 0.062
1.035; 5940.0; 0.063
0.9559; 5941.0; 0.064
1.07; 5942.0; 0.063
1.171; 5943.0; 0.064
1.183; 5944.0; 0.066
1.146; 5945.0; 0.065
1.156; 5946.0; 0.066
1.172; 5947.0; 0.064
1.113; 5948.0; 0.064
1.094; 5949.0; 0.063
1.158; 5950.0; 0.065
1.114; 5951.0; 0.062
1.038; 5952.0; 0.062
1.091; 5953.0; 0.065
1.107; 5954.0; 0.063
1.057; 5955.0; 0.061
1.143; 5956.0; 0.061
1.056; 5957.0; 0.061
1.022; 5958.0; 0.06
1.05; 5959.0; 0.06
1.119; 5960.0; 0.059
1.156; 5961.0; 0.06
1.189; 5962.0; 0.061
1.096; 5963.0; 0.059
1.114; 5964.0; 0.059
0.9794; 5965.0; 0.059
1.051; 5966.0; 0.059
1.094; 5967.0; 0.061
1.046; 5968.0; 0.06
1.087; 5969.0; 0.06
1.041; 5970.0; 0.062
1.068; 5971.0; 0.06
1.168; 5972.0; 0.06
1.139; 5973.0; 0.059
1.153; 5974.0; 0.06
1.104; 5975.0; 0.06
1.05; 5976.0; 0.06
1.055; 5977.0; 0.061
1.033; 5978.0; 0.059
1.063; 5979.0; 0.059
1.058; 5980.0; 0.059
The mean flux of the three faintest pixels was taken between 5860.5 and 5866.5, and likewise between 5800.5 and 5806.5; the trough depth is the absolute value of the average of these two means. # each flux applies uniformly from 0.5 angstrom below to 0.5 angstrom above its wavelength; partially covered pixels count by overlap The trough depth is 1.07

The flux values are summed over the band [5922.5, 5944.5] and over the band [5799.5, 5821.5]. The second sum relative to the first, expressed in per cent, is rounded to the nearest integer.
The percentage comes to 104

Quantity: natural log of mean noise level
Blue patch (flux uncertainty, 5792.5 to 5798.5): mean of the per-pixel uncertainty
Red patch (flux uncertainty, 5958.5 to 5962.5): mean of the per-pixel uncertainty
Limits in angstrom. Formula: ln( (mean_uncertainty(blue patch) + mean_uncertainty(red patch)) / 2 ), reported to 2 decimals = -2.77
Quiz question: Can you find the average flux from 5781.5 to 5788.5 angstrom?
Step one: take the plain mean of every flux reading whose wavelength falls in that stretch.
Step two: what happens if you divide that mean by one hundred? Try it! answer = 0.0102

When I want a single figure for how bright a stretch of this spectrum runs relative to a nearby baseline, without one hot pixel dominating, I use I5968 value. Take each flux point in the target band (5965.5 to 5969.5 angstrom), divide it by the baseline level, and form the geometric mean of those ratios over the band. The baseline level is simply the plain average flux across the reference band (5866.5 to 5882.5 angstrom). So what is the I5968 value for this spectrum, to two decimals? 1.02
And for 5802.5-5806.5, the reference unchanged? 1.02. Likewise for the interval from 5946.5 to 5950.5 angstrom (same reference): 1.08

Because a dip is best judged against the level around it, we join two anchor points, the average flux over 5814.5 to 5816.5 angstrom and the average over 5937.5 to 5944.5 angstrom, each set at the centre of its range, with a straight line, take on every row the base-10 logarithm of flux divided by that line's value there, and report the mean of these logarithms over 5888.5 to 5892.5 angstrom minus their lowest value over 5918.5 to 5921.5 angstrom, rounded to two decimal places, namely -0.35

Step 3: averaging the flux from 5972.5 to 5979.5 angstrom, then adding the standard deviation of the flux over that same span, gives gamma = 1.13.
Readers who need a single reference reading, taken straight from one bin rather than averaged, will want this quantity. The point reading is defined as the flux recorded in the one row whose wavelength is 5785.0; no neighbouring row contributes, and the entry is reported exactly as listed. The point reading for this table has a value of 1.089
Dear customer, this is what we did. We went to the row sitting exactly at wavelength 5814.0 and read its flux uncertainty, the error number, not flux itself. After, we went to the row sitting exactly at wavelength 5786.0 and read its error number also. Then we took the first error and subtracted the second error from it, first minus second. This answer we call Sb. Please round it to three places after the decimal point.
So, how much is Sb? 0.016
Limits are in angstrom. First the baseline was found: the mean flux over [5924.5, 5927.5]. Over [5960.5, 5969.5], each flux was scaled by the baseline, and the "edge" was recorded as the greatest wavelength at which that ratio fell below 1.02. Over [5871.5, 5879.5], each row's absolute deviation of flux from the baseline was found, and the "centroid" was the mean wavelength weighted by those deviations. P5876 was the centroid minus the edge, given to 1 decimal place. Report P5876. -93.5 angstrom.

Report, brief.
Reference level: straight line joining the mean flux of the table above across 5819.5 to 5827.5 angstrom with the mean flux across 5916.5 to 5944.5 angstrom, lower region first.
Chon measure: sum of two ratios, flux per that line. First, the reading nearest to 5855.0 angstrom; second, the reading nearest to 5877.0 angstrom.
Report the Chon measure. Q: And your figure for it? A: 1.90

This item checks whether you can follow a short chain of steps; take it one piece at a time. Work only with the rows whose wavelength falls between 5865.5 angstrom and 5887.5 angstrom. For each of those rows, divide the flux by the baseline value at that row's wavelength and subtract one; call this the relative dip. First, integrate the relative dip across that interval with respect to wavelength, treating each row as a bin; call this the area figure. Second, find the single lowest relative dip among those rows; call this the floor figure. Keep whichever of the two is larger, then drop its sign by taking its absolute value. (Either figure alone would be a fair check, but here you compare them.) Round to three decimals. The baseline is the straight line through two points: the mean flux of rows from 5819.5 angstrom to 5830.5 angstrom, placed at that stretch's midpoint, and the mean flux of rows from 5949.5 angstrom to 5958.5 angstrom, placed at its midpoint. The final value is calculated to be 0.222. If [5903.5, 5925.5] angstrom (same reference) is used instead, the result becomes 0.157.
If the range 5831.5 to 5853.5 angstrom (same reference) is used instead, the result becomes 0.120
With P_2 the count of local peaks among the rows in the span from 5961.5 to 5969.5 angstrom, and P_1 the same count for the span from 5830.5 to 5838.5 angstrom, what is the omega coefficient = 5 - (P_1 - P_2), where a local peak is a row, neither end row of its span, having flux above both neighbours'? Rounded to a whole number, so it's 5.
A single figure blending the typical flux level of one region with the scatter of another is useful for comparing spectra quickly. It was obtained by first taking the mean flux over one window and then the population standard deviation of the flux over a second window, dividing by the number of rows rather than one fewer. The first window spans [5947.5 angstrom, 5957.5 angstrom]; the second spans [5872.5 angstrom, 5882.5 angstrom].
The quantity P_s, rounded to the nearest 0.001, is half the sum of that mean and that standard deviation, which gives 0.573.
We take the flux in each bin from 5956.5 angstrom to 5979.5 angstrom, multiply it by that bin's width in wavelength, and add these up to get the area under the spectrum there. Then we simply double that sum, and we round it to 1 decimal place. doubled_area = 49.9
